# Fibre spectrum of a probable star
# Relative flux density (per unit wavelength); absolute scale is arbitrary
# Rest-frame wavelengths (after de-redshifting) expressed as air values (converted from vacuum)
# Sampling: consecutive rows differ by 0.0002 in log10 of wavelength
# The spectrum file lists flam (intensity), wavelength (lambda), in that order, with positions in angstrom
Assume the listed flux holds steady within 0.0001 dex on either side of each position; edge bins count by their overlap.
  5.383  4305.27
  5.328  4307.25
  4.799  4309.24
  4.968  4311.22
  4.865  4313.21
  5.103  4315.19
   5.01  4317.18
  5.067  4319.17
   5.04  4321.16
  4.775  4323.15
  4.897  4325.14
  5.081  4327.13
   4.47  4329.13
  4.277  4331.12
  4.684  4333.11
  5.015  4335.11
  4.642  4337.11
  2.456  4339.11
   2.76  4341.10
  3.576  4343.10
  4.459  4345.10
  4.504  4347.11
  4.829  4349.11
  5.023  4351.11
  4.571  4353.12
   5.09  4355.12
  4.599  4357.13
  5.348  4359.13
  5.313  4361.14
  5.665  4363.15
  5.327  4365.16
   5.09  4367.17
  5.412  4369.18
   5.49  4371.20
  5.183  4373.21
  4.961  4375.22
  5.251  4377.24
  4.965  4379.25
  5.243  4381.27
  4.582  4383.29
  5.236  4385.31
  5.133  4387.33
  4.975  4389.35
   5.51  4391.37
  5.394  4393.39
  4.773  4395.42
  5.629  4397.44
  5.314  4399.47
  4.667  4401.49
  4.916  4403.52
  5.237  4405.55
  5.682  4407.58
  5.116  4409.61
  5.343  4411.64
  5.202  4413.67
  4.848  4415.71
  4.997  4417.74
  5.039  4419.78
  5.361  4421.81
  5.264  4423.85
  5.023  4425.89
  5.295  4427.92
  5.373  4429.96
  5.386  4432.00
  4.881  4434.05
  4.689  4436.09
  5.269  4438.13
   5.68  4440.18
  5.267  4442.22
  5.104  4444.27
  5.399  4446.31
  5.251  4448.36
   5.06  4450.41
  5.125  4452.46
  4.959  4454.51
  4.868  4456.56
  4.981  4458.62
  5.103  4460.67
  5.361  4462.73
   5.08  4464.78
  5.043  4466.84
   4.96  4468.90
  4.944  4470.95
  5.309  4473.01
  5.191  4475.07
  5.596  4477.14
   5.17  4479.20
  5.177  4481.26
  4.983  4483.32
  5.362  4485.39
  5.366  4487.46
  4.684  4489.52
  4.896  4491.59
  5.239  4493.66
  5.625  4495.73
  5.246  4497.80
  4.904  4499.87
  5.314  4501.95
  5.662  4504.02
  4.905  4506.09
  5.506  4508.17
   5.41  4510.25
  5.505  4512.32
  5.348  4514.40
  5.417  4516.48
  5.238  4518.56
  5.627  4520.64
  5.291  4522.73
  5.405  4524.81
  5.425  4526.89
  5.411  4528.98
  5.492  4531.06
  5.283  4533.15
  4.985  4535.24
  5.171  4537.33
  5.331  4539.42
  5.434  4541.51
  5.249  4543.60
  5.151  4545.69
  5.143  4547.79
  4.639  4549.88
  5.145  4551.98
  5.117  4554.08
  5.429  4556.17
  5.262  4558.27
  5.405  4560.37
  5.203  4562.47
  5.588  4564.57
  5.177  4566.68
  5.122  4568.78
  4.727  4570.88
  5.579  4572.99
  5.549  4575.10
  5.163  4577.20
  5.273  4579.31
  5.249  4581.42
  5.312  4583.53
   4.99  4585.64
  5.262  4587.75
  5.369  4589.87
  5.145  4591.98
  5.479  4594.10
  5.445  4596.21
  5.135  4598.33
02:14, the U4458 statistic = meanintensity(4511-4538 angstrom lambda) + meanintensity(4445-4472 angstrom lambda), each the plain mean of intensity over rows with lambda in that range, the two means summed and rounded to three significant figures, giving 10.4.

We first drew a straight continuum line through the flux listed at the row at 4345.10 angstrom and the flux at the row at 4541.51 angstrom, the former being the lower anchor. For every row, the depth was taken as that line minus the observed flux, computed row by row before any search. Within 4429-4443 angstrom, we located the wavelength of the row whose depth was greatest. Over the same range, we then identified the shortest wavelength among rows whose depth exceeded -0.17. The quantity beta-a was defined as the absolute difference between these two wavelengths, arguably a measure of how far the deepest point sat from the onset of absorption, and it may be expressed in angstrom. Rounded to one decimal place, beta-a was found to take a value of 2.0 angstrom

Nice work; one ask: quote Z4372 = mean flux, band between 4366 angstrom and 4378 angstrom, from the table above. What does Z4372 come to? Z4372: 5.23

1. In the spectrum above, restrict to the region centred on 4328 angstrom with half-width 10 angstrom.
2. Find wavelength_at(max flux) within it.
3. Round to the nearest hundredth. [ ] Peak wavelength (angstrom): 4327.13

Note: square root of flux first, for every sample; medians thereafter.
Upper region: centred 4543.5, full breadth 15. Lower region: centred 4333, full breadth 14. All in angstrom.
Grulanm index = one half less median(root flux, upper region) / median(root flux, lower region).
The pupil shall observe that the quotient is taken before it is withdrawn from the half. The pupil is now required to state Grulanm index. -0.555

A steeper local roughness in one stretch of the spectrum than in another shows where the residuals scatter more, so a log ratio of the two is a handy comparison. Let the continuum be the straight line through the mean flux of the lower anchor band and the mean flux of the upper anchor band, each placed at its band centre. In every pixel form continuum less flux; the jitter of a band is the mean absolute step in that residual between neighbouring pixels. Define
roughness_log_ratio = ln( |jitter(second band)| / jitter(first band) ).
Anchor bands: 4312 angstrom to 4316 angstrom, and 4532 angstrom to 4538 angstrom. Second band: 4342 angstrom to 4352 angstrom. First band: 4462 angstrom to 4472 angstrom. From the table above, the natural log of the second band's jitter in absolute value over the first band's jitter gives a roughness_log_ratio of 1.2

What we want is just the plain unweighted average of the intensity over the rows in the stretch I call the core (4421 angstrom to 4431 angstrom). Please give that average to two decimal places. 5.26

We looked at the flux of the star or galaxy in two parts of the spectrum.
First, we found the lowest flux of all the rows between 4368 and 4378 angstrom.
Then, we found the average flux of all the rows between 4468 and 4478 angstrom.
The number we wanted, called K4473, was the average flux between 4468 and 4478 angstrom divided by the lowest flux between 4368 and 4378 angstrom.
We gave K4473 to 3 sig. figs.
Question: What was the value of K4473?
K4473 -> 1.05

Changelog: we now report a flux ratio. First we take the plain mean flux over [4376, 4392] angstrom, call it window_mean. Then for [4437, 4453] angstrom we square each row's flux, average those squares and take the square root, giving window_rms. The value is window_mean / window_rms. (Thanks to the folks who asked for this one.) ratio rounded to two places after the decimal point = 0.97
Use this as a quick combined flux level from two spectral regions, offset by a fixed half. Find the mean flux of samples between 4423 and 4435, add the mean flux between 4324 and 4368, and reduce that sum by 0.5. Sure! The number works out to 9.3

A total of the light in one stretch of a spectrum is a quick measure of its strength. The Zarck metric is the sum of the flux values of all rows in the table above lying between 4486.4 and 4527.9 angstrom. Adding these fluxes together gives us 106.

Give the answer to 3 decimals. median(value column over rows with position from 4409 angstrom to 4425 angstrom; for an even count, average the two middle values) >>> 5.159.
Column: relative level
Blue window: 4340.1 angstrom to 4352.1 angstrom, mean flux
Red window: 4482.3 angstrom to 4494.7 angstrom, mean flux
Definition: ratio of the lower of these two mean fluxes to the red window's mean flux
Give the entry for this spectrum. 0.82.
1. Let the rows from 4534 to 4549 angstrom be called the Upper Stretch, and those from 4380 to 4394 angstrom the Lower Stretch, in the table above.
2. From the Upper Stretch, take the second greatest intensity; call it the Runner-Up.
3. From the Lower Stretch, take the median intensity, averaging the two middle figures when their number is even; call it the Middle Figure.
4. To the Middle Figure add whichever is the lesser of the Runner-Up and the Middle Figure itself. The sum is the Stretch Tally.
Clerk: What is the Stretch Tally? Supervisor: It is 10.5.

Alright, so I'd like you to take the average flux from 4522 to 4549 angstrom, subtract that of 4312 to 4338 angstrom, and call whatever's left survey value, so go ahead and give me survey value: 0.45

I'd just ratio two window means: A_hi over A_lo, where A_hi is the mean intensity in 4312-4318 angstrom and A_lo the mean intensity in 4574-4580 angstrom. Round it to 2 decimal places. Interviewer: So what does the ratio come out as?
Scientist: 0.94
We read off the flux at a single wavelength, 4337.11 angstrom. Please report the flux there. 4.642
